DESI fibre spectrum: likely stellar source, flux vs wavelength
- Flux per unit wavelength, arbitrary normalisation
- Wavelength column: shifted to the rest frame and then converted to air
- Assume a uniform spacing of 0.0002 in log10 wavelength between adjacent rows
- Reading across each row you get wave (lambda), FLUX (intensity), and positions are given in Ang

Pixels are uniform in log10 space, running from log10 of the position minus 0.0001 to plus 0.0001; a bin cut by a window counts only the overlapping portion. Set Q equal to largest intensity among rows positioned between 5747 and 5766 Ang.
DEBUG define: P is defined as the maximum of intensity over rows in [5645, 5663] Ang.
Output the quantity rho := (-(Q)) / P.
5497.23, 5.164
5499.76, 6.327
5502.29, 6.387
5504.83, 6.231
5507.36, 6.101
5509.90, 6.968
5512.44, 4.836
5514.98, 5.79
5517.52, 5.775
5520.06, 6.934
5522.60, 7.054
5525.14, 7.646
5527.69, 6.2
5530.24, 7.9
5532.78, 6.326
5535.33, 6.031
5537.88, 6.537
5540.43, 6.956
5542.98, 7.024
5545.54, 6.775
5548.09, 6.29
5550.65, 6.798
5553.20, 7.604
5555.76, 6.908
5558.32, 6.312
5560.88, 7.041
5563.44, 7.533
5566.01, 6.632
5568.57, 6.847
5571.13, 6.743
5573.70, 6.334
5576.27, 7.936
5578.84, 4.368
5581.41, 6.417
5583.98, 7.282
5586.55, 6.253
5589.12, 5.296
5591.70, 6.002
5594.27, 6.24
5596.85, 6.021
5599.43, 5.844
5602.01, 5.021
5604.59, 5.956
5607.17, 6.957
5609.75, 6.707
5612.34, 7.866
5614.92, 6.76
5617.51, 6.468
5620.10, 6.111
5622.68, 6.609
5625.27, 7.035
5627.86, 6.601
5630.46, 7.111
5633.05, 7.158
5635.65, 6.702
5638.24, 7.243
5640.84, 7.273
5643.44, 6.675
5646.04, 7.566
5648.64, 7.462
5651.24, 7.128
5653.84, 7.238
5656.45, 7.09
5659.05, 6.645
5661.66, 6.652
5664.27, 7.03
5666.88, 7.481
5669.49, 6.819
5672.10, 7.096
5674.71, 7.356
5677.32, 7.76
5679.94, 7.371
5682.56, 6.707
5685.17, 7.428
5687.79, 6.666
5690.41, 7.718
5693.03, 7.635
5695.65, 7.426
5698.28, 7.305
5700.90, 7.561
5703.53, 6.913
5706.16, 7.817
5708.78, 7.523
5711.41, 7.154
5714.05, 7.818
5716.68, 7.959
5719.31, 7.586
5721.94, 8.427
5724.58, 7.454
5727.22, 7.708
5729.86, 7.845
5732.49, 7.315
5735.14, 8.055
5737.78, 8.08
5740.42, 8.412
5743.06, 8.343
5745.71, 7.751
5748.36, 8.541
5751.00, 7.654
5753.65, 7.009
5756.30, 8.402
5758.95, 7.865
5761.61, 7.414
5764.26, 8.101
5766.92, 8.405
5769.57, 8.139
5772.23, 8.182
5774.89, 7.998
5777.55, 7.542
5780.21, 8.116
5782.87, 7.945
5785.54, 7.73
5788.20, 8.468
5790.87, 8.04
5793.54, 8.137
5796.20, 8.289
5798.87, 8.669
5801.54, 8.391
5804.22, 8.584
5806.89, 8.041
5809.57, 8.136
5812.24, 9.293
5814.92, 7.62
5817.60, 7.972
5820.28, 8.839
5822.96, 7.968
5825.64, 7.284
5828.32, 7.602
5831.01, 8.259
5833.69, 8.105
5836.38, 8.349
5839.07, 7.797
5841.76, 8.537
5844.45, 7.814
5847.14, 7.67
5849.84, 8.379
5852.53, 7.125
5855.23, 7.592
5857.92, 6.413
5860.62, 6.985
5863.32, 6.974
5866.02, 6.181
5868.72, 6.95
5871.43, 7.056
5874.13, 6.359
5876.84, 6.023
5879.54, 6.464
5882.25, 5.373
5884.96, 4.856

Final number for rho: -1.13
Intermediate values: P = 7.566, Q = 8.541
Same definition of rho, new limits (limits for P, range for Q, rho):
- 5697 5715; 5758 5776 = -1.08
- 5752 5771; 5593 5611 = -0.83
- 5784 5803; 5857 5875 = -0.81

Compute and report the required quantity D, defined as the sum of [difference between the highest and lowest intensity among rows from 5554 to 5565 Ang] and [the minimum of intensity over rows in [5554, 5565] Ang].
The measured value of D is 7.5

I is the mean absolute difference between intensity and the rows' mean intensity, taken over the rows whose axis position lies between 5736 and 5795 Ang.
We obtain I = 0.29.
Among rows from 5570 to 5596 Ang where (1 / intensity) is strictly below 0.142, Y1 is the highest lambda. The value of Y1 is 5583.98 Ang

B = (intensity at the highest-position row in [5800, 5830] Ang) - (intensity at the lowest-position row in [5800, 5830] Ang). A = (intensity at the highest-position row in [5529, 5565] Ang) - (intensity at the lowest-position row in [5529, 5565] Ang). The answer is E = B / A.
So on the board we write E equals 2.1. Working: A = -0.4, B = -0.8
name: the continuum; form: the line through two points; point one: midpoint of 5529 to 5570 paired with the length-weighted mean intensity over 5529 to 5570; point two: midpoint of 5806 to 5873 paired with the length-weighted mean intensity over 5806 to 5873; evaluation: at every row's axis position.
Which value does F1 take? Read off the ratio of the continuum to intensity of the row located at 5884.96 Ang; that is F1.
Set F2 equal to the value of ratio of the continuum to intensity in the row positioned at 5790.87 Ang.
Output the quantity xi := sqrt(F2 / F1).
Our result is 0.76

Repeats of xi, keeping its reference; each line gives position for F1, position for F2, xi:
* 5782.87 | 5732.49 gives 1.03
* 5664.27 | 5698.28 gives 0.99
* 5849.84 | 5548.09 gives 1.09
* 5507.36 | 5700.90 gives 0.94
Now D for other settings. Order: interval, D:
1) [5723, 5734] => 7.8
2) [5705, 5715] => 7.8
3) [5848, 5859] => 8.4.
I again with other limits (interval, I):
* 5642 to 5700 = 0.31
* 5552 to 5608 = 0.65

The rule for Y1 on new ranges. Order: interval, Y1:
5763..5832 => 5831.01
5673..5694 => 5693.03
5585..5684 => 5679.94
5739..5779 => 5777.55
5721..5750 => 5748.36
